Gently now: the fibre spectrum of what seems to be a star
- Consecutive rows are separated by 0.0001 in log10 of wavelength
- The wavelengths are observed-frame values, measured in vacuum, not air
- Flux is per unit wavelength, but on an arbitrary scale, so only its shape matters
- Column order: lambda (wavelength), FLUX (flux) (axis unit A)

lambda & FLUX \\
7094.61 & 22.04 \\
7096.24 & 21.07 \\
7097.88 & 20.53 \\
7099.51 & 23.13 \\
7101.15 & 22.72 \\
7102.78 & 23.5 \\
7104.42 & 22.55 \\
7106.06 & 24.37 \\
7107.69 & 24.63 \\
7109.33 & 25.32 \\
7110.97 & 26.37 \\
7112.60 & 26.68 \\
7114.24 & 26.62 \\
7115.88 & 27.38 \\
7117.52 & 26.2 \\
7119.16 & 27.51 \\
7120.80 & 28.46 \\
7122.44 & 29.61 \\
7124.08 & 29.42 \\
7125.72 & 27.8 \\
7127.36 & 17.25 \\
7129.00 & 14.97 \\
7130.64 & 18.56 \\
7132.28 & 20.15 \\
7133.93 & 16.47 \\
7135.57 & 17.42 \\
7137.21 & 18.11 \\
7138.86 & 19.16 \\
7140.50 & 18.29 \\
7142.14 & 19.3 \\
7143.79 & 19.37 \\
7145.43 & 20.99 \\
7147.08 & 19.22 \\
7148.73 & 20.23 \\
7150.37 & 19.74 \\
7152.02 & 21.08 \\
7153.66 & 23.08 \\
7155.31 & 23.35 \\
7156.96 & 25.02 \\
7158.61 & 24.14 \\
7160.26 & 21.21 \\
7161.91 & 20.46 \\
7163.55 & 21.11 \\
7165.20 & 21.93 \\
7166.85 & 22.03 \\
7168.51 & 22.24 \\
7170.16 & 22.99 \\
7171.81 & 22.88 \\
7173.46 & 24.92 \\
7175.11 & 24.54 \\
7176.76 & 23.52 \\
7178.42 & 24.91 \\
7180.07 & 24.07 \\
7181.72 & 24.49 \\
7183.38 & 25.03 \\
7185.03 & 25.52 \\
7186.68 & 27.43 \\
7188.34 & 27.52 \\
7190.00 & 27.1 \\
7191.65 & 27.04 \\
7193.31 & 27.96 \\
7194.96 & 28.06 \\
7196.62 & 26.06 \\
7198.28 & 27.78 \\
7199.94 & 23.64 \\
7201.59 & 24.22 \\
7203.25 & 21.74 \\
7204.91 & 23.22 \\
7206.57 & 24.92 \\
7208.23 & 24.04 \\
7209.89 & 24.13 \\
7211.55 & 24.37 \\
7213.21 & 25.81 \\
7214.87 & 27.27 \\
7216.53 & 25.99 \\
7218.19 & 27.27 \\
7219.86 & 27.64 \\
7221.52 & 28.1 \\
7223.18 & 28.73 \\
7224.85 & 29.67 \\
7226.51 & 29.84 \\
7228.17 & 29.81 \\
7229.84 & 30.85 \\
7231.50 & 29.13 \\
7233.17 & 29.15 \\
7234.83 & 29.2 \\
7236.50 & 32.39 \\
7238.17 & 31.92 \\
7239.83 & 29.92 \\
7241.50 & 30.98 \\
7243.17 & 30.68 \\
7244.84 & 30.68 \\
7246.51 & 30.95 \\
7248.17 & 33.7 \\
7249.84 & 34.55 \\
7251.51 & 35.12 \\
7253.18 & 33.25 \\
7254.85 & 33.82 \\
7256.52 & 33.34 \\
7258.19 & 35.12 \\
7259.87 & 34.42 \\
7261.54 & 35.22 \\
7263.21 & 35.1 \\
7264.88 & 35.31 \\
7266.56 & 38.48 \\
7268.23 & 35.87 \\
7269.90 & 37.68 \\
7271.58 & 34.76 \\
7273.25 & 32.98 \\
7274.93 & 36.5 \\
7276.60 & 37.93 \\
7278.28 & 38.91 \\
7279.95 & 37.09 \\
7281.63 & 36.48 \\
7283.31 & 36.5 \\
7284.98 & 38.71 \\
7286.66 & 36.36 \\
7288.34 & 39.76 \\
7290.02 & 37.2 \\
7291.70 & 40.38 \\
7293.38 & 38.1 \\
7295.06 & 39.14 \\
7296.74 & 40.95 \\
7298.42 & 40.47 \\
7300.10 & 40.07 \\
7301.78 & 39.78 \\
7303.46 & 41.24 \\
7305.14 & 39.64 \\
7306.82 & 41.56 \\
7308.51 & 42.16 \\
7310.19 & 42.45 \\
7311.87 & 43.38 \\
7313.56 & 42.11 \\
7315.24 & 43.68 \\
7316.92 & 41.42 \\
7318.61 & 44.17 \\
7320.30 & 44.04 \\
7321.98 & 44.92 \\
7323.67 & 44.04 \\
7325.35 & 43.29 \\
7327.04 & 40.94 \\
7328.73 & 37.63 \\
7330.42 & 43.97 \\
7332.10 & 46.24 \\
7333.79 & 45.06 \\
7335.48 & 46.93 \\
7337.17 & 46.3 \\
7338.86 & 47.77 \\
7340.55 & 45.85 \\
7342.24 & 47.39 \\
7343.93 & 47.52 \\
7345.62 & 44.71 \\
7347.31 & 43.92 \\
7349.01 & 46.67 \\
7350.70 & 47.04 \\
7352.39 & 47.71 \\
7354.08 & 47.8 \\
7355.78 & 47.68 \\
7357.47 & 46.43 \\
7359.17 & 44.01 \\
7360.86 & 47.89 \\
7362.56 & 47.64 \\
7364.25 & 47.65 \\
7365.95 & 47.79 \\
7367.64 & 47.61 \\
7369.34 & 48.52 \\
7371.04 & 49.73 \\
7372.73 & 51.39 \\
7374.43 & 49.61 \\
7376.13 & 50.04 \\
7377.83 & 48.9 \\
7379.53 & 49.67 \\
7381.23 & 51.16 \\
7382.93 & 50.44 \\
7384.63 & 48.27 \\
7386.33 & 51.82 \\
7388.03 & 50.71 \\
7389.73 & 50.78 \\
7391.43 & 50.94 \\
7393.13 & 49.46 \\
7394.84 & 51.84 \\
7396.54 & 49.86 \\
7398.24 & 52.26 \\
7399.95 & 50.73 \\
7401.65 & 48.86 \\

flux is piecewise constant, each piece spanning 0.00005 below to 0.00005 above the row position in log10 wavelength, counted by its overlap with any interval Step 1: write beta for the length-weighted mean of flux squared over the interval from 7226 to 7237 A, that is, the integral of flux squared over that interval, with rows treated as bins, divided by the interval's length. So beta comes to 900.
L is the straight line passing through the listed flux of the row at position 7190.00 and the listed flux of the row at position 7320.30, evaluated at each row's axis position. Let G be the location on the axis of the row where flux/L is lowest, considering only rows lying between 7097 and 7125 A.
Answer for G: 7097.88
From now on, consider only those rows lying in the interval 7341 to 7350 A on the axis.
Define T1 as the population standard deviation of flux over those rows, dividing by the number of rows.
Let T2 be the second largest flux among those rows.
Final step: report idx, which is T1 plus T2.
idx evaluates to 49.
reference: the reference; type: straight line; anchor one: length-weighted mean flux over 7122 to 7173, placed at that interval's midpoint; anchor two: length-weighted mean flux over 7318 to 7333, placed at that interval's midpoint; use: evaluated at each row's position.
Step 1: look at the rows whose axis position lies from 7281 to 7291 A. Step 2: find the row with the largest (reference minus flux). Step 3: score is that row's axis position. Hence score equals 7286.66 A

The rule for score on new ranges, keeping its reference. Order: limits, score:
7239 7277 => 7273.25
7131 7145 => 7133.93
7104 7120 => 7104.42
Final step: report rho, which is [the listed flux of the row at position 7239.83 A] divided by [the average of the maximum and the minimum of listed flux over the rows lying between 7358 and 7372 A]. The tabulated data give 0.64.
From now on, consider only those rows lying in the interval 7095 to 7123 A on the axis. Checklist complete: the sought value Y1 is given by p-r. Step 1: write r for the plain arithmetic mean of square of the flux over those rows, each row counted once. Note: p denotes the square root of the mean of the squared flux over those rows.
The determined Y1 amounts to -611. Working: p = 25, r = 636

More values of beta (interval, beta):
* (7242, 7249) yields 993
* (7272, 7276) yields 1225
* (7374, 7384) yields 2494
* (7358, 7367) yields 2211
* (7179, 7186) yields 618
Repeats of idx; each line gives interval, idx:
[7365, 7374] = 51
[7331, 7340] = 48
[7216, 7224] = 29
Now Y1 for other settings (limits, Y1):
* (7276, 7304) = -1467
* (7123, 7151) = -384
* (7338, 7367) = -2144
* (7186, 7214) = -633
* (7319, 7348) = -1963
